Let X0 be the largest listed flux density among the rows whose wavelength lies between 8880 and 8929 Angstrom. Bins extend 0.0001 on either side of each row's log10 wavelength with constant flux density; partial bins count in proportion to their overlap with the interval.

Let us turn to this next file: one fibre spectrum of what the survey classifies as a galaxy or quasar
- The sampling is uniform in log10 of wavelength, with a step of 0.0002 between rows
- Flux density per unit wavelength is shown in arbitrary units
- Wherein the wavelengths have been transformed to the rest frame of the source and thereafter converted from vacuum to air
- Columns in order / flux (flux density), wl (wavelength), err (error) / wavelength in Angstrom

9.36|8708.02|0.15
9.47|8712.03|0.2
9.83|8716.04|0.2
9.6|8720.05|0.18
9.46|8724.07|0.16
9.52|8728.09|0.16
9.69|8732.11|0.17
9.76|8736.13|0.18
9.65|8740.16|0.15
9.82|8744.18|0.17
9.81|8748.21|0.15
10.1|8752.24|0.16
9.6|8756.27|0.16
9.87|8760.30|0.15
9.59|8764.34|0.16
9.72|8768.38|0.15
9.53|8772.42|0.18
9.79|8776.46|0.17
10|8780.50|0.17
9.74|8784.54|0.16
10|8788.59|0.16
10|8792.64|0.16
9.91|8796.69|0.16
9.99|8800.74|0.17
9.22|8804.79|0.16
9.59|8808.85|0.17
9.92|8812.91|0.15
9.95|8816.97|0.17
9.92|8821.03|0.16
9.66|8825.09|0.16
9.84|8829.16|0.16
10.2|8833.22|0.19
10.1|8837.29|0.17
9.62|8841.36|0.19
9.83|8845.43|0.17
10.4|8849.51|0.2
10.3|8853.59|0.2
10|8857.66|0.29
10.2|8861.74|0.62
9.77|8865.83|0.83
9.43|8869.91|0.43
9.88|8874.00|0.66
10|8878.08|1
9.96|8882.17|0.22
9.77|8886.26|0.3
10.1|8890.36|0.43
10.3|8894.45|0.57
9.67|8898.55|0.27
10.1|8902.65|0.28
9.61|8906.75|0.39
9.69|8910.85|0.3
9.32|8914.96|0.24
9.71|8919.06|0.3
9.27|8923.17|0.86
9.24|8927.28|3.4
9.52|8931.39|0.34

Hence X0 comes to 10.3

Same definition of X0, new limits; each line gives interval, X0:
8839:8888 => 10.4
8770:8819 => 10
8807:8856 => 10.4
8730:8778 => 10.1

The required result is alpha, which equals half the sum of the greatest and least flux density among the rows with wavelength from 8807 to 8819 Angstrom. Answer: 9.8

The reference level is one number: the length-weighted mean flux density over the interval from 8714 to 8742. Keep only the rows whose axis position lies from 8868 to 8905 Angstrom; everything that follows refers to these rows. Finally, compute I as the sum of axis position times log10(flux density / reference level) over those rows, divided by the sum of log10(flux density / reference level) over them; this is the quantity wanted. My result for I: 8891.0 Angstrom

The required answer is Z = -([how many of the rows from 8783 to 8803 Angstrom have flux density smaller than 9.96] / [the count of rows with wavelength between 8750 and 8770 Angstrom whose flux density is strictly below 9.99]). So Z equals -0.5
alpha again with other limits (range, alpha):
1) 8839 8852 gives 10.0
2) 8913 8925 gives 9.5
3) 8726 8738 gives 9.6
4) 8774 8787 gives 9.9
